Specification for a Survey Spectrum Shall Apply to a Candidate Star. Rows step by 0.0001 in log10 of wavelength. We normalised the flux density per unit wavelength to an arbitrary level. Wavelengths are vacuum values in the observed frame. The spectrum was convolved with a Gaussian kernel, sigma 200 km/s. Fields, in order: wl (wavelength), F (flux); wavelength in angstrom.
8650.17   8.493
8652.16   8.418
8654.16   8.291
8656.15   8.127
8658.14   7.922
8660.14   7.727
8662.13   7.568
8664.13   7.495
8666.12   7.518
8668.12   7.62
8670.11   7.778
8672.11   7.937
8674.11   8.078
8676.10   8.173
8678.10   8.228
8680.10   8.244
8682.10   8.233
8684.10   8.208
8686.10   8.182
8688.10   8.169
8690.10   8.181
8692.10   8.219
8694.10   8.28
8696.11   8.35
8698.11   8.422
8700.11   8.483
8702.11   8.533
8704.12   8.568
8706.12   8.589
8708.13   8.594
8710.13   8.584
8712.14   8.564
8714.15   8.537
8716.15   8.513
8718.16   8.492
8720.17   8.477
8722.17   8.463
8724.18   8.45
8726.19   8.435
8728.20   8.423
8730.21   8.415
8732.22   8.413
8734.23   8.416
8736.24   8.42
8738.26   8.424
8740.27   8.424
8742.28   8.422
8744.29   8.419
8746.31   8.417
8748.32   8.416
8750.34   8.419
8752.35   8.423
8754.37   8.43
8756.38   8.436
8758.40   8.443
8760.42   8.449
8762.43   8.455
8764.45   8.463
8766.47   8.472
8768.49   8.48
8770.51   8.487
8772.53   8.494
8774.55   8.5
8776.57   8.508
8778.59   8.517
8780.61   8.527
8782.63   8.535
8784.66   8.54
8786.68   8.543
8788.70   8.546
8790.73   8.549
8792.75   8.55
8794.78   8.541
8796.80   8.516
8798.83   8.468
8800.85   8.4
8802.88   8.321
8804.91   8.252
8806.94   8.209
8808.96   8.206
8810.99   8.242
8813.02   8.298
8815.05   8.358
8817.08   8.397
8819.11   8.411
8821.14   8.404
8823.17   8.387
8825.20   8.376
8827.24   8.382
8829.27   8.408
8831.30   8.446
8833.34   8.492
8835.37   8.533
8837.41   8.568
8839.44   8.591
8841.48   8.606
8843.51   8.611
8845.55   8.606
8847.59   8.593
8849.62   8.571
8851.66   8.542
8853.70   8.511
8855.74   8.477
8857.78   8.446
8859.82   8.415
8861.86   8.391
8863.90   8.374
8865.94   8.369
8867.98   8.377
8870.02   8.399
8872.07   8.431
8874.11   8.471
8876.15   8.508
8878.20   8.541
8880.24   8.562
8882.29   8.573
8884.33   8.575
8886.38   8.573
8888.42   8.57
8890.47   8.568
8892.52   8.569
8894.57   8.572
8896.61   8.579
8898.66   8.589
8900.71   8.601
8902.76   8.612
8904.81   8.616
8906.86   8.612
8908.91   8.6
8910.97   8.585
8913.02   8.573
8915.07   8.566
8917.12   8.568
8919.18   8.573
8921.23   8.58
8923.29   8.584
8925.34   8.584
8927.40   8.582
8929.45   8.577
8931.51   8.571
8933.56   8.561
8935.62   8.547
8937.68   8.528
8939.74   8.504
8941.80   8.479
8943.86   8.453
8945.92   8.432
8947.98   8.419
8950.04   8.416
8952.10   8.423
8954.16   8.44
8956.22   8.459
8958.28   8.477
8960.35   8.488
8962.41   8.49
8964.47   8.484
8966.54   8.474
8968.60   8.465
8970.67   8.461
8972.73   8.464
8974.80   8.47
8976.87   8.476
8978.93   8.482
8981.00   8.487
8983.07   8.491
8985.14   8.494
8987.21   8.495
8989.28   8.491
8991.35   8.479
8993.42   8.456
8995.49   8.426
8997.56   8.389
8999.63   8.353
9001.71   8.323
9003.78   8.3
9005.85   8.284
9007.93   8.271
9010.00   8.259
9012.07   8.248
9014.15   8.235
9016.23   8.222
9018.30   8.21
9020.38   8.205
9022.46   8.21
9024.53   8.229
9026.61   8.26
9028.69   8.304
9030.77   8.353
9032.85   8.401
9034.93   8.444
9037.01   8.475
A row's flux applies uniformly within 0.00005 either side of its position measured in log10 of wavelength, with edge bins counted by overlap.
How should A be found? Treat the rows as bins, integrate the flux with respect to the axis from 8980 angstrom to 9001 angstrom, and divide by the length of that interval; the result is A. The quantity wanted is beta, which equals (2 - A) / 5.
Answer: -1.29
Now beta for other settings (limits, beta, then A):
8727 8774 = -1.29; 8.44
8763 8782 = -1.30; 8.49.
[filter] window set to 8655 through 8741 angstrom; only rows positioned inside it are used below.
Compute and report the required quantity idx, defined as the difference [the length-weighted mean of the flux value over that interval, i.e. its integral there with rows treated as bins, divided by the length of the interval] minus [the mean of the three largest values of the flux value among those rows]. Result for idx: -0.336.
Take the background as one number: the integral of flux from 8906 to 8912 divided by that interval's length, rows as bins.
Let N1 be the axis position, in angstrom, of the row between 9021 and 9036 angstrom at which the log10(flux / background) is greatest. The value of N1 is 9034.93 angstrom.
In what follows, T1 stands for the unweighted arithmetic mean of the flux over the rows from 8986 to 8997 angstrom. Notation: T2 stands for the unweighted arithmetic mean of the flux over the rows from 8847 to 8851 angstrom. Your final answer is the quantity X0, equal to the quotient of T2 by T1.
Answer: 1.01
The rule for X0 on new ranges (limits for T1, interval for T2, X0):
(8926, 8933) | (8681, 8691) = 0.96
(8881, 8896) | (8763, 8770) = 0.99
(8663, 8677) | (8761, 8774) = 1.09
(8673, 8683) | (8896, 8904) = 1.05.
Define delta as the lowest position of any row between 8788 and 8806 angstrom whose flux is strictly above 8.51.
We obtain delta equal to 8788.70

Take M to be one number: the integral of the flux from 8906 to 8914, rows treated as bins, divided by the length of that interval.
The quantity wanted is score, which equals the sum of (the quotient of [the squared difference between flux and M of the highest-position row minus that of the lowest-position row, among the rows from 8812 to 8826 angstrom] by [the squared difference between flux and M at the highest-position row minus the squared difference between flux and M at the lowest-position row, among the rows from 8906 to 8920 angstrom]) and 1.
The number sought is 85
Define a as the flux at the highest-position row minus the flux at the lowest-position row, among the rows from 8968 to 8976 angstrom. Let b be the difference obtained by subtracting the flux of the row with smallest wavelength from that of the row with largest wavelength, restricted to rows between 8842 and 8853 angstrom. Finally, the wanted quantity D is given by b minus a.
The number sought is -0.07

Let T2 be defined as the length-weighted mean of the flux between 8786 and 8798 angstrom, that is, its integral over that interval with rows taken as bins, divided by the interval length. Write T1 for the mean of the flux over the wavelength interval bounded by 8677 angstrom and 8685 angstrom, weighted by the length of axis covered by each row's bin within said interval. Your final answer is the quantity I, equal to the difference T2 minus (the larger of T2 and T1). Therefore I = 0.0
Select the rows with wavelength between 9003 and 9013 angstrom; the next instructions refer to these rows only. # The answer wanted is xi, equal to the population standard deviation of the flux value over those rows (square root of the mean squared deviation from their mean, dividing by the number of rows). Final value 0.018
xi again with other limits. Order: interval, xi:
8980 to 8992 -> 0.005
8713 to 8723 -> 0.026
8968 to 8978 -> 0.005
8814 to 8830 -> 0.017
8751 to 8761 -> 0.009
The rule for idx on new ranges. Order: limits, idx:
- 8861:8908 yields -0.088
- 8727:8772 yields -0.045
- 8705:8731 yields -0.084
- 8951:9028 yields -0.105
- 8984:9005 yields -0.073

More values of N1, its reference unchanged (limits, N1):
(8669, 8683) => 8680.10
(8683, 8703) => 8702.11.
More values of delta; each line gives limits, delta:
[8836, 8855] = 8837.41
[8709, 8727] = 8710.13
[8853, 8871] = 8853.70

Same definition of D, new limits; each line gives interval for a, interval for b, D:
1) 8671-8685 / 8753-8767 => -0.23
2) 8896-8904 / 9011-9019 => -0.07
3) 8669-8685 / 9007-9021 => -0.50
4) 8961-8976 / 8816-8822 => 0.03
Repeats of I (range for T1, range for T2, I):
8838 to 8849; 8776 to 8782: -0.1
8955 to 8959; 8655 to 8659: -0.4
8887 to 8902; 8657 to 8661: -0.7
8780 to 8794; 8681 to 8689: -0.3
